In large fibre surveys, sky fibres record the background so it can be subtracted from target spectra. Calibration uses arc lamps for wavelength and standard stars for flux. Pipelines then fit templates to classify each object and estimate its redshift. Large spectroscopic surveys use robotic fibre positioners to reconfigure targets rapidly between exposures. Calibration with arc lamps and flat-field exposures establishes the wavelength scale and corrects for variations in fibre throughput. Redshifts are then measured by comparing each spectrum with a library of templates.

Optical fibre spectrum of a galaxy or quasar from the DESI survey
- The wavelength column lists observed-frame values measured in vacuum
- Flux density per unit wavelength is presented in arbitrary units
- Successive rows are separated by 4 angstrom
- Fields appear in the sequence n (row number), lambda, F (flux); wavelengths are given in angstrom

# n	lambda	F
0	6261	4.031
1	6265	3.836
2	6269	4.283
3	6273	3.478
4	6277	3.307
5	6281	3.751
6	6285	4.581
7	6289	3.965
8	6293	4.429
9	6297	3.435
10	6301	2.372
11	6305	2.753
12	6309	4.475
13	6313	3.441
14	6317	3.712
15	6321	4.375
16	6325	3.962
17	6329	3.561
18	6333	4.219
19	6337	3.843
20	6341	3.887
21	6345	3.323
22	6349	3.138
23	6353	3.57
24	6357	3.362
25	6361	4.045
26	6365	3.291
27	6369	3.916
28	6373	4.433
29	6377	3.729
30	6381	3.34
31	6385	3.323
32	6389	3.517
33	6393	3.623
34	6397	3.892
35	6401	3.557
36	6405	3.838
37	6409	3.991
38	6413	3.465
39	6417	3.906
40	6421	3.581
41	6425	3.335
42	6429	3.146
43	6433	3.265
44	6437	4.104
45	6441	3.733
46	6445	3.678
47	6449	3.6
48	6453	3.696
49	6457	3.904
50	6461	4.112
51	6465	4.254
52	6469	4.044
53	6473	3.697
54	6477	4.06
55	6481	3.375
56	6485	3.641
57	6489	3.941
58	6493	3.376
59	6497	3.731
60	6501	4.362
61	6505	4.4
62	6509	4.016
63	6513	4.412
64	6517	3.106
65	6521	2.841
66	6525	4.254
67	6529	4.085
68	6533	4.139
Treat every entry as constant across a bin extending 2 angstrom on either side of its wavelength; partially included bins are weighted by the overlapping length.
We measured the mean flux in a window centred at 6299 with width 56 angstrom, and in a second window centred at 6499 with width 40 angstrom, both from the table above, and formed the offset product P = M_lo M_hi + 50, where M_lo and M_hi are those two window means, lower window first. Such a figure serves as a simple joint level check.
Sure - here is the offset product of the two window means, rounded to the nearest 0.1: 64.3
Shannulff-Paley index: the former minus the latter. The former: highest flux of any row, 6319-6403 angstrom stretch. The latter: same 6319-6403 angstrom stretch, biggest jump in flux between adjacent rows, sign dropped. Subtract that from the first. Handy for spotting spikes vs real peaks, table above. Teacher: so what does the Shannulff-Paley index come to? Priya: 3.7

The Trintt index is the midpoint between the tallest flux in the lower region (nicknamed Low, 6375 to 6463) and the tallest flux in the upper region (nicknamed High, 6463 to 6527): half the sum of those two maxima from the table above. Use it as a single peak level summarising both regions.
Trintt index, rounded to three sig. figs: 4.26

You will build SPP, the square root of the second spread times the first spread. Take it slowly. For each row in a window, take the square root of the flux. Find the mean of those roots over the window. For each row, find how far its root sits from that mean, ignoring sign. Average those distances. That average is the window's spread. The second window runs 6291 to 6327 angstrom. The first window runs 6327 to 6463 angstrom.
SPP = 0.104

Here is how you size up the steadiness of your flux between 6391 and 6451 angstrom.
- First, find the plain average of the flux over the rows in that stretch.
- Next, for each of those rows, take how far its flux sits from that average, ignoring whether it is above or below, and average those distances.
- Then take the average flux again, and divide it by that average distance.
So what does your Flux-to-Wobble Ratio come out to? 17.0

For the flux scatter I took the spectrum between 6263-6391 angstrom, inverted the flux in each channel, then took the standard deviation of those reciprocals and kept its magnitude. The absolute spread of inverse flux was 0.042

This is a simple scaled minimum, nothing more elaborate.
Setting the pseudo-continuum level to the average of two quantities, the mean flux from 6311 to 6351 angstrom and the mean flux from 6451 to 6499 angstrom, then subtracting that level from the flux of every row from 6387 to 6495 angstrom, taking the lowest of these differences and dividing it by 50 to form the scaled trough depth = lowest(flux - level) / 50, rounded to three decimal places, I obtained -0.013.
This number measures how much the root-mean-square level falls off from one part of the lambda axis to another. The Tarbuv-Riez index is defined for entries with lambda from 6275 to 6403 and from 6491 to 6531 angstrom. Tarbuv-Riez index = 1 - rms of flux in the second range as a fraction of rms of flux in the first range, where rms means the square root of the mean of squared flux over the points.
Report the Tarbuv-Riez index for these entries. -0.05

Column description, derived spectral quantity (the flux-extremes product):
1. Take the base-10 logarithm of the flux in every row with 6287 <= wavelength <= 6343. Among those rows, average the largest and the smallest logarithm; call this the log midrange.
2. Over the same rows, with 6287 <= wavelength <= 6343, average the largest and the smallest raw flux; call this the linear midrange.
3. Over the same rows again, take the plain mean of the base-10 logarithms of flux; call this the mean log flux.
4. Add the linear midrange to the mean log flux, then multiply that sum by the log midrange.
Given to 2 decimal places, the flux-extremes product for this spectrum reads 2.05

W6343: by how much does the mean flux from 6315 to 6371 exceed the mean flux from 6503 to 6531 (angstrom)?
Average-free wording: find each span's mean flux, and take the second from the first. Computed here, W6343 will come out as -0.14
